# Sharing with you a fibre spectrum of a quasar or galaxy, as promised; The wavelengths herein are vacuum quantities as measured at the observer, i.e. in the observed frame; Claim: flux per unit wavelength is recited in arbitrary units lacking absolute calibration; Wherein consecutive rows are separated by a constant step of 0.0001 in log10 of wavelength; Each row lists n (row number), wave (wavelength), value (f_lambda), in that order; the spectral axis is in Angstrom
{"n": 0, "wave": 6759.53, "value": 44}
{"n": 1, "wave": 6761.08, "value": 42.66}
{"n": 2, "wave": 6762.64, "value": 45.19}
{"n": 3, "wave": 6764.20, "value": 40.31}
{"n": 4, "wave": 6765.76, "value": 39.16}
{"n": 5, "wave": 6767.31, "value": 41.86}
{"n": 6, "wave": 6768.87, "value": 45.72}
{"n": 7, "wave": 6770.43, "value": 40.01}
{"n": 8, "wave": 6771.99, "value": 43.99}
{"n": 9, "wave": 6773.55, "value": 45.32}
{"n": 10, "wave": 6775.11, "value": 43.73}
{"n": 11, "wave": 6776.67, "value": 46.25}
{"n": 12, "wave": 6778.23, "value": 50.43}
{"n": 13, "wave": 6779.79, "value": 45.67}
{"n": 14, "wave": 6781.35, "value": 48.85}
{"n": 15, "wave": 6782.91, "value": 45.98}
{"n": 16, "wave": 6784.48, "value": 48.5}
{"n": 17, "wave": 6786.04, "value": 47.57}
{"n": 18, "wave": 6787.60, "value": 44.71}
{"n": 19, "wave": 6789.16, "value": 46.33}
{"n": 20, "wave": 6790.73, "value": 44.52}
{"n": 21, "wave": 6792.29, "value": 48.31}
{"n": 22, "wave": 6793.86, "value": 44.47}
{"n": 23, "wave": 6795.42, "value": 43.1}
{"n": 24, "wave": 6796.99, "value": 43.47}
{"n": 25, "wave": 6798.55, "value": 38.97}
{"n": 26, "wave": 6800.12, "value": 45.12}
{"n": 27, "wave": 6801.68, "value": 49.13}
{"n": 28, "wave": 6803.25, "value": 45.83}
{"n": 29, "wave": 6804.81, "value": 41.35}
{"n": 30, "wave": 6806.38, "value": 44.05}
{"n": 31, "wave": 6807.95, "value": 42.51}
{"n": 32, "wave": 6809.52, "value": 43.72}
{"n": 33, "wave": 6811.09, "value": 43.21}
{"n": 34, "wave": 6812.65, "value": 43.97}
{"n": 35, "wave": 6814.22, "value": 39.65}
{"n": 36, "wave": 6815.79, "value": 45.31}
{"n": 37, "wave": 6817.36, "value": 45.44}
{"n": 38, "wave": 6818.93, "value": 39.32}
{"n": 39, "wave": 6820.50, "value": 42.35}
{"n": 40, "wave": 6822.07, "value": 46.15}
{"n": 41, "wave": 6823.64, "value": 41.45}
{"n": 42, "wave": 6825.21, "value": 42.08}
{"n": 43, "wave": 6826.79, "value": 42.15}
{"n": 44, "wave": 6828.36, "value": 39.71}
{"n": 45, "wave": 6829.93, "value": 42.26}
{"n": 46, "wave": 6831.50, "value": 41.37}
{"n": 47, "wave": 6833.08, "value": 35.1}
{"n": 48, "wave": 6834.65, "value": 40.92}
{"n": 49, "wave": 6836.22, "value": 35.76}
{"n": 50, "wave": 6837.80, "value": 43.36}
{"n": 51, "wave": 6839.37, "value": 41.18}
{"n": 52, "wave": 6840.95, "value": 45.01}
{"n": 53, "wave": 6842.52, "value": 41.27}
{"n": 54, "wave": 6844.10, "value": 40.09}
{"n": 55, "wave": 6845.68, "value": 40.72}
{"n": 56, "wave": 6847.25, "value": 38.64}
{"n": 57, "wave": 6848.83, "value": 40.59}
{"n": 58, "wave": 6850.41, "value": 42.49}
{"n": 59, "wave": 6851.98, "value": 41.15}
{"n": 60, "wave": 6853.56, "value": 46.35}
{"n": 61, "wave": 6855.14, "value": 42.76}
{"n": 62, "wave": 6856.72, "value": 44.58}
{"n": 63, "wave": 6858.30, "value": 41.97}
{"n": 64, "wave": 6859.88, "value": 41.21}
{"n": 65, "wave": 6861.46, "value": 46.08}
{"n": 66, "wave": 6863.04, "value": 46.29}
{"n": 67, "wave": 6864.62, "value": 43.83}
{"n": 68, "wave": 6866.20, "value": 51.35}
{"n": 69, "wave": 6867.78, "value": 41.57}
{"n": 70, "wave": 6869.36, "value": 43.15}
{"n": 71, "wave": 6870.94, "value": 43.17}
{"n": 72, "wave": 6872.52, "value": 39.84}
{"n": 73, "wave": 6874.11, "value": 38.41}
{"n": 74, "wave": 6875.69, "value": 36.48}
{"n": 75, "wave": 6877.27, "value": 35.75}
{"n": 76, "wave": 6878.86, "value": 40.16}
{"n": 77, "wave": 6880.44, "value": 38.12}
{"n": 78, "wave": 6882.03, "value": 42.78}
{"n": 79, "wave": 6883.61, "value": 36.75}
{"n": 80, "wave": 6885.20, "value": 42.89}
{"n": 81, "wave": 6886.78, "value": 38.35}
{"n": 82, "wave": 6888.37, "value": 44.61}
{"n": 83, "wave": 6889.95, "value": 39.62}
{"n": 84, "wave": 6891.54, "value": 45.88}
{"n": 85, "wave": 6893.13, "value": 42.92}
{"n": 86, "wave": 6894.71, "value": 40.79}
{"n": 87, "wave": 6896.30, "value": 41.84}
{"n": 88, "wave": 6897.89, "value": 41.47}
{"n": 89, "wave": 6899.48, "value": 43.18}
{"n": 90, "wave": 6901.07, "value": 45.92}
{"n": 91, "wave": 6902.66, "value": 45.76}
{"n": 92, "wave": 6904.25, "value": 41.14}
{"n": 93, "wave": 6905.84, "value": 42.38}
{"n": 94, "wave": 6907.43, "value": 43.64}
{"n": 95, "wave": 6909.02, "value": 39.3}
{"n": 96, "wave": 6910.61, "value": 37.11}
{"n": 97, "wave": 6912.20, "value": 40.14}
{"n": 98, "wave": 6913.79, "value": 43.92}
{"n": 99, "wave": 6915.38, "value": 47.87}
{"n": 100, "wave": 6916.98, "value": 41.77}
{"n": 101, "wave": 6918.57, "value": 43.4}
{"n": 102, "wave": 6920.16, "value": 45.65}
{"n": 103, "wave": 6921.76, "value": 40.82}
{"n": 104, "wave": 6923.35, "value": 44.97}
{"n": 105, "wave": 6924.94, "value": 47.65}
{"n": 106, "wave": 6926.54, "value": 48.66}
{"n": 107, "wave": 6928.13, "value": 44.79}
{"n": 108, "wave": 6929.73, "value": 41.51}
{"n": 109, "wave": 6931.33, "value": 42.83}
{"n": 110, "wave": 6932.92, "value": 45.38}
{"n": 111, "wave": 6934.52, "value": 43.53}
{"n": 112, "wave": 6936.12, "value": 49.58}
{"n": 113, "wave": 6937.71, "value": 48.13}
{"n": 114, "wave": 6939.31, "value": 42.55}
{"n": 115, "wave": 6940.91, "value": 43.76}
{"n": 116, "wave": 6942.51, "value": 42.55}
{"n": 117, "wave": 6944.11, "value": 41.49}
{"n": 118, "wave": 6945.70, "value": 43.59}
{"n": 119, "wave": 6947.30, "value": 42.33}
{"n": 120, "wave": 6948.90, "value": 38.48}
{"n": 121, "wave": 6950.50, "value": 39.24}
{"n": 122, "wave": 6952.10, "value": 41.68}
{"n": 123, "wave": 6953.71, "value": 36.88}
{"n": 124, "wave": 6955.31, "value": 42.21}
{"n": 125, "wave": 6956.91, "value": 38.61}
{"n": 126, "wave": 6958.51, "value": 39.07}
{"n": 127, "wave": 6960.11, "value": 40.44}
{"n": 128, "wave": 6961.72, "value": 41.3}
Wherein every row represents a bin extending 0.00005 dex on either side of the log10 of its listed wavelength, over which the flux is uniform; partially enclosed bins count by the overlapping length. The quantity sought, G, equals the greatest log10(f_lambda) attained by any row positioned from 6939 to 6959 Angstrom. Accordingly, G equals 1.64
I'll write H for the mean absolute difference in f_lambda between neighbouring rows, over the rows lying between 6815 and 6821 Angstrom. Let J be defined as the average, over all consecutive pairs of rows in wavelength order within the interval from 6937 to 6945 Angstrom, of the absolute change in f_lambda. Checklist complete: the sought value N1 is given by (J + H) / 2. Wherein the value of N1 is 2.7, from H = 3.1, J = 2.3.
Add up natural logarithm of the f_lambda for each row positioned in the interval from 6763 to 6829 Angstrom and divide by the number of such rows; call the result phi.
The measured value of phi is 3.783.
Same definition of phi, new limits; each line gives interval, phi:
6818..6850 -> 3.711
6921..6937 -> 3.804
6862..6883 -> 3.724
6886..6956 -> 3.757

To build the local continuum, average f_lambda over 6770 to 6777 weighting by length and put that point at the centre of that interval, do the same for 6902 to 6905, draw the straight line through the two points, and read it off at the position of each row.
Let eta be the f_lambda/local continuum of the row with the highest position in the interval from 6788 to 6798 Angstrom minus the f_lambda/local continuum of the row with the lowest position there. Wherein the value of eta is -0.06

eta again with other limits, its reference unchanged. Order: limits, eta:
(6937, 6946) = -0.10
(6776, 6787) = 0.03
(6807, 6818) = 0.07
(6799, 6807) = -0.02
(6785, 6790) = -0.03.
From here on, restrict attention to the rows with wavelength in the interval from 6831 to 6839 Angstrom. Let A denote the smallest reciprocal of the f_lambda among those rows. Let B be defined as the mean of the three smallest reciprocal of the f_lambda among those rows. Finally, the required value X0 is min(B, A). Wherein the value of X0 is 0.0231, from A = 0.0231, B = 0.0239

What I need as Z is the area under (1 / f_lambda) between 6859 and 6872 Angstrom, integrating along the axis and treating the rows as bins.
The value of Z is 0.29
